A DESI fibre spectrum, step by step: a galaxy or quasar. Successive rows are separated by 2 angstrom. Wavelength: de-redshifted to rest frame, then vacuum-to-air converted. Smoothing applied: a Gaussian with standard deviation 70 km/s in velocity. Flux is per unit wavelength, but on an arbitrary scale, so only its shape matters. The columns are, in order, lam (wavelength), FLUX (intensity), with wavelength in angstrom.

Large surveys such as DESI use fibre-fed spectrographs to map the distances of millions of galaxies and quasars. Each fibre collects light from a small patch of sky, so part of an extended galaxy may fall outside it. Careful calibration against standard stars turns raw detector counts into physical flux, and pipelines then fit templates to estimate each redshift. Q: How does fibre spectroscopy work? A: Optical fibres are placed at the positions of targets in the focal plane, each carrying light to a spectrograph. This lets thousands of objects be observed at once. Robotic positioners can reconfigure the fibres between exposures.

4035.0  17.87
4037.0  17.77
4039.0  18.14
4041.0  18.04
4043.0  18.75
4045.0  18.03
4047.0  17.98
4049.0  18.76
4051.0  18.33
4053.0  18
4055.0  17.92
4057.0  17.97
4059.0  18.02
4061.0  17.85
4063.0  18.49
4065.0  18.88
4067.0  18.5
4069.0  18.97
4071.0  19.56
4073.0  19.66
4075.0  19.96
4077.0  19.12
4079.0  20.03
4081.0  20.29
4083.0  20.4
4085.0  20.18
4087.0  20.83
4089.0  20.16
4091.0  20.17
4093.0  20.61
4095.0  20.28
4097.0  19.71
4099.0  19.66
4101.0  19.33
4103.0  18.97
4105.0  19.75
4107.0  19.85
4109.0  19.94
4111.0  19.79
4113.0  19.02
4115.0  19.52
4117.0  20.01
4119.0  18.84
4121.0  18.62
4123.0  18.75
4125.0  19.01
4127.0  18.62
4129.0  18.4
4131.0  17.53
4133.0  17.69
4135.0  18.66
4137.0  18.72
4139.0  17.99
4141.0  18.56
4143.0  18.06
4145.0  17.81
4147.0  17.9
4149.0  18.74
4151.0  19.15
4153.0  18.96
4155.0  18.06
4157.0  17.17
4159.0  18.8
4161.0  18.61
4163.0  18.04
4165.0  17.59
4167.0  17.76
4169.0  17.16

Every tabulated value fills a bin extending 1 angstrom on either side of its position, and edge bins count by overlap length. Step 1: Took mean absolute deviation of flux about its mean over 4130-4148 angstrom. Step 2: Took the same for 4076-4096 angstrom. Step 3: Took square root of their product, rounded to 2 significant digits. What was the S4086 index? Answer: 0.32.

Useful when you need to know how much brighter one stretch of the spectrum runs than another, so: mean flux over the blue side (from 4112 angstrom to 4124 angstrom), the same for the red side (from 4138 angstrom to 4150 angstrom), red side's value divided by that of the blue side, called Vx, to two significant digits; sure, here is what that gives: 0.95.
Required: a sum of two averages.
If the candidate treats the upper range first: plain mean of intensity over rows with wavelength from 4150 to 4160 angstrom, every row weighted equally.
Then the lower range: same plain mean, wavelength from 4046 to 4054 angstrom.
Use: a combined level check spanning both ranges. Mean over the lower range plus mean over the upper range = 36.7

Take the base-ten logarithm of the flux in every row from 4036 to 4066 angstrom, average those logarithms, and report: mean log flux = 1.26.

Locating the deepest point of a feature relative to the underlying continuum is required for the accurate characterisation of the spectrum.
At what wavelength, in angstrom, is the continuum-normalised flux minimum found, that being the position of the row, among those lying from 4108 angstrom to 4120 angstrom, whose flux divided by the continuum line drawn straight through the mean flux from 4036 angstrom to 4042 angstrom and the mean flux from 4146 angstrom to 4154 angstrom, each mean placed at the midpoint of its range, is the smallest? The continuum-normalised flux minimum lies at 4119.0 angstrom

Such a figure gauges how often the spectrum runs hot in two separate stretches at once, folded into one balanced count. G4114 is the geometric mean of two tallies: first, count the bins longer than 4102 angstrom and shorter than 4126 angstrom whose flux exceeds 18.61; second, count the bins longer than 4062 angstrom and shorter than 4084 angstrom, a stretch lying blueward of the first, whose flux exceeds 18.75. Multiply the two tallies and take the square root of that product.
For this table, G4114 10.4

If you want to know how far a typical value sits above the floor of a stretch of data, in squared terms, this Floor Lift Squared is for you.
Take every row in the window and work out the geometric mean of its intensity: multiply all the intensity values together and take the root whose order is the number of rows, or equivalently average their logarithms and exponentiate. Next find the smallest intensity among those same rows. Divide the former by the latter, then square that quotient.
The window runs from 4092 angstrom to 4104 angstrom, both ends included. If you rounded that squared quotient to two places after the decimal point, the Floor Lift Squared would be 1.08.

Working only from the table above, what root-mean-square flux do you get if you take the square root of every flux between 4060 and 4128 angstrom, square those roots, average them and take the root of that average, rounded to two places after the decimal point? 4.42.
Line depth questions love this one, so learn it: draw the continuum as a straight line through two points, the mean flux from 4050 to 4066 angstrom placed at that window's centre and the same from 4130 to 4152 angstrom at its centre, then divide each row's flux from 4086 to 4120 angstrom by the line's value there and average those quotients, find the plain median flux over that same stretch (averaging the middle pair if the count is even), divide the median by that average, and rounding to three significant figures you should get 18.2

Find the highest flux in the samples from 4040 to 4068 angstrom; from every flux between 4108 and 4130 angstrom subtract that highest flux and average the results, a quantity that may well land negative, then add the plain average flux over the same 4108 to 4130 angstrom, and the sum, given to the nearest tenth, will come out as 19.4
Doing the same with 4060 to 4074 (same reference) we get 18.8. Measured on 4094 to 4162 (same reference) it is 18.8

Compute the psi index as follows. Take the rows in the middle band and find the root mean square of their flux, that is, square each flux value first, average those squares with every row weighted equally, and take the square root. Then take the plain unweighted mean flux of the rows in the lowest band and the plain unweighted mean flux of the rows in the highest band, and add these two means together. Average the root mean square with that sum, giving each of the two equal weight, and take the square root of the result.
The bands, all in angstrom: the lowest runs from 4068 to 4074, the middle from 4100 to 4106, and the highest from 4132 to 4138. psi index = 5.34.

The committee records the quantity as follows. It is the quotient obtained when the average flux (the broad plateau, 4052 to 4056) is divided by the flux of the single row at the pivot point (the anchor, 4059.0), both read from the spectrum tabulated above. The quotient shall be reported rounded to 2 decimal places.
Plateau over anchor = 1.00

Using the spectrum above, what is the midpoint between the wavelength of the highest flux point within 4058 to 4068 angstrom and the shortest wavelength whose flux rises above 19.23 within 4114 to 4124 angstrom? 4090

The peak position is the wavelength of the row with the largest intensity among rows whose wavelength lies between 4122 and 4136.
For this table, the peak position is 4125.0 angstrom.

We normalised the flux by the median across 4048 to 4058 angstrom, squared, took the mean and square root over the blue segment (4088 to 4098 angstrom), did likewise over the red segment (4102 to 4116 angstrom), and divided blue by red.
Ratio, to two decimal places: 1.03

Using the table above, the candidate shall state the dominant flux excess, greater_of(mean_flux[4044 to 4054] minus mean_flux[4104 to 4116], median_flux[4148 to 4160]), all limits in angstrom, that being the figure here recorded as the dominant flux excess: 18.77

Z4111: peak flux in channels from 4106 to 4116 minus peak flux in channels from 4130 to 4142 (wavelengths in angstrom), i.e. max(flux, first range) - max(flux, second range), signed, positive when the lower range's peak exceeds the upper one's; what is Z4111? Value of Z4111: 1.2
